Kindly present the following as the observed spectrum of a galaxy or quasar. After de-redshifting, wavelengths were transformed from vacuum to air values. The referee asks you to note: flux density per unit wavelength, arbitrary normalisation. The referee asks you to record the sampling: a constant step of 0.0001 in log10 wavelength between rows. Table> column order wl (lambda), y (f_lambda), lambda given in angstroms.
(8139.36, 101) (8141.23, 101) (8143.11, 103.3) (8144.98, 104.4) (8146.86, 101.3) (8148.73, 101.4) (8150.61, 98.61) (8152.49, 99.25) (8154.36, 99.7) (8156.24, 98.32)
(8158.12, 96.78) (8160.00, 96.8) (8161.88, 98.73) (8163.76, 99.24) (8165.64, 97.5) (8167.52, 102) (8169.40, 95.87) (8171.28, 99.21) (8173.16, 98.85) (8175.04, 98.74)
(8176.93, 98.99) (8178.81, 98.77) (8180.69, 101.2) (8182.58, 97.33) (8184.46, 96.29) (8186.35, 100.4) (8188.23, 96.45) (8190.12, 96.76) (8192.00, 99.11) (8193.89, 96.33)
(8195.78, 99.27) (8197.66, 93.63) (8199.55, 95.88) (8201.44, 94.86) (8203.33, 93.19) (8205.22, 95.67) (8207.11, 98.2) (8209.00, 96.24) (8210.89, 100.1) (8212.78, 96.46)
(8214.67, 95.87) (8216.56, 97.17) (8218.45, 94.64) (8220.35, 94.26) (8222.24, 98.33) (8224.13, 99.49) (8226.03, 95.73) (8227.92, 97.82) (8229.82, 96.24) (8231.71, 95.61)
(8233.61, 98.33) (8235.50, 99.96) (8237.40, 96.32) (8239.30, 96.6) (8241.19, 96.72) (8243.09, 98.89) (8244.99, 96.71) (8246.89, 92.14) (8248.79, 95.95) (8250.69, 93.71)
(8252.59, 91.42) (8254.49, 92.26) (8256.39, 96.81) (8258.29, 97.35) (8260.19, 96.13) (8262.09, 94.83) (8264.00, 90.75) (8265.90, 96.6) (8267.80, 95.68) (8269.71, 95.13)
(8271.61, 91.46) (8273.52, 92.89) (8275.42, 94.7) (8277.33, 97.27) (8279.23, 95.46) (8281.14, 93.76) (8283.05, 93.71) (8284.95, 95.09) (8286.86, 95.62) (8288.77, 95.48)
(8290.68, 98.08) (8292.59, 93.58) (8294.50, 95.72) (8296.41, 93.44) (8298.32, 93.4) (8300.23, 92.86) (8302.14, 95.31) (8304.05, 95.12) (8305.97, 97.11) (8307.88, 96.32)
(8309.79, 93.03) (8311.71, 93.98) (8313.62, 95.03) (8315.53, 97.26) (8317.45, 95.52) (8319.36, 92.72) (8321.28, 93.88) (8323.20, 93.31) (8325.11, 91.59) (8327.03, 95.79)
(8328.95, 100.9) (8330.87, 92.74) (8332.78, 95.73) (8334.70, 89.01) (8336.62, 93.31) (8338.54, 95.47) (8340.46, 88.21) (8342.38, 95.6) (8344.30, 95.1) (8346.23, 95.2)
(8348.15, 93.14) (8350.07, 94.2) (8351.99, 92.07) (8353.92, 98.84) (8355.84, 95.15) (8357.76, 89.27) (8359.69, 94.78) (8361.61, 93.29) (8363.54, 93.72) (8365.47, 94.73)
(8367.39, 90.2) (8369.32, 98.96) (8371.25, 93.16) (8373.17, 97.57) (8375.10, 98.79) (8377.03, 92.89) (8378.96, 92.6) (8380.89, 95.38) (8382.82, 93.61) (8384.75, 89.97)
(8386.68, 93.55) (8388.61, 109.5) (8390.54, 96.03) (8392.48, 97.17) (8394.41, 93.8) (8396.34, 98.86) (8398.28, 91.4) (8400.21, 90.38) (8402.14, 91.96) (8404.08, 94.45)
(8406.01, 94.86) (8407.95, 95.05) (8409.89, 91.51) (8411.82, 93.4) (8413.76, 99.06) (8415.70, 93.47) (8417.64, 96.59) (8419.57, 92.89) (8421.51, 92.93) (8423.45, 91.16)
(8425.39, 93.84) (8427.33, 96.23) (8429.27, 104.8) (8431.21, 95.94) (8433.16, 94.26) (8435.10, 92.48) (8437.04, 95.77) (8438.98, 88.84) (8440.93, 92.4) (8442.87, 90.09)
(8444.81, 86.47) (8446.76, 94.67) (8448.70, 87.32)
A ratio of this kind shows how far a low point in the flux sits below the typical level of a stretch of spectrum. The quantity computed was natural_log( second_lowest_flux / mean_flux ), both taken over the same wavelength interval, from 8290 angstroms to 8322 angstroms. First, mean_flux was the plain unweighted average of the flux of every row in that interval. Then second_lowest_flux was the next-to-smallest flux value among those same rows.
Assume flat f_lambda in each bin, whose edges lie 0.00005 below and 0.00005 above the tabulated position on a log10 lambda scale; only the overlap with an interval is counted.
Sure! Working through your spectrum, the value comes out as -0.021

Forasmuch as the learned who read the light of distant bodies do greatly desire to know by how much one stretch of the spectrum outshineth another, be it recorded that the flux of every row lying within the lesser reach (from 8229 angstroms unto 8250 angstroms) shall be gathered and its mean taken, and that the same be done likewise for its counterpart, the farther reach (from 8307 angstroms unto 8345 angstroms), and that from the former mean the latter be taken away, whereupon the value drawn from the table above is 2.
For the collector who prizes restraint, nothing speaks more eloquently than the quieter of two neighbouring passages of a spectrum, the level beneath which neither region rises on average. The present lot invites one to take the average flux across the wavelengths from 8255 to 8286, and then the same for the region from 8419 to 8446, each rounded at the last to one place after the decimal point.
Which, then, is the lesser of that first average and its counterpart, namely 93.4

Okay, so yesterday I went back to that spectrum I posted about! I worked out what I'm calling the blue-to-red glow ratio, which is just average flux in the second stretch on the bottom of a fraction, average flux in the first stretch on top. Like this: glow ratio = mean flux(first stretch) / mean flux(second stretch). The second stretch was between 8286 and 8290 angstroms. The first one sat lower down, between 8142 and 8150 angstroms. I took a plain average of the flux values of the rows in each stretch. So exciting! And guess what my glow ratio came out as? 1.07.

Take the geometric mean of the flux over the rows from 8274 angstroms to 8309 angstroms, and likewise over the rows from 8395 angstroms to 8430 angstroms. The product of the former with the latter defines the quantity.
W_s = 8991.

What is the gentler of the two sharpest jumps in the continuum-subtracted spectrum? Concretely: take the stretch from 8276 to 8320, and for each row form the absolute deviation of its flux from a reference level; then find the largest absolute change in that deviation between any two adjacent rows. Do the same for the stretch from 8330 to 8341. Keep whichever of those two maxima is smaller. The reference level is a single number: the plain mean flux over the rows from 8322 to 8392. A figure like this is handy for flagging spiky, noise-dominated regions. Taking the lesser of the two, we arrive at 2.6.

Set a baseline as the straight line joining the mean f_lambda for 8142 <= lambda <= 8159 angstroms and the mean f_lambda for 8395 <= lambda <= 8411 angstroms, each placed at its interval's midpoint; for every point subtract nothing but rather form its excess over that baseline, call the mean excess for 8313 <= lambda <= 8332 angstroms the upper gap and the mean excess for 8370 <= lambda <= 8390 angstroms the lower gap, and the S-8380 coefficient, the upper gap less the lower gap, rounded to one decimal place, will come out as -2.4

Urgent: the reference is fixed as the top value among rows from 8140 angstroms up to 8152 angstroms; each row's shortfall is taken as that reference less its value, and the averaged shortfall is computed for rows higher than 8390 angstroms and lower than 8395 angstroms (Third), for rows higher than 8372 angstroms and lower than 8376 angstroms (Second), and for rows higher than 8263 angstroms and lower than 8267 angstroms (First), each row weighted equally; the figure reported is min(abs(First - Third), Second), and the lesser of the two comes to 2.0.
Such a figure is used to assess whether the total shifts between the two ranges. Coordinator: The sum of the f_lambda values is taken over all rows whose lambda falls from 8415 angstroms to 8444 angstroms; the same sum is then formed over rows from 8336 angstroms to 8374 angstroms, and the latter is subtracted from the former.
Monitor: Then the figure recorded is -470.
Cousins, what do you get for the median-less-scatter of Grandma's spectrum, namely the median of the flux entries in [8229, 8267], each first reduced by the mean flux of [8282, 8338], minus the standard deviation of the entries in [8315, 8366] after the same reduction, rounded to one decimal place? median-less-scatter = -1.1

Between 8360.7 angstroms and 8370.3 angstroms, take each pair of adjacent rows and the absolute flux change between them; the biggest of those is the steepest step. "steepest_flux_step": 9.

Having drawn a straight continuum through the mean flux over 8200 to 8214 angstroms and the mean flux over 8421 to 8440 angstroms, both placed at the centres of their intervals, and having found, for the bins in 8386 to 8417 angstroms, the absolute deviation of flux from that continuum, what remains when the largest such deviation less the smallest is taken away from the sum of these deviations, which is 32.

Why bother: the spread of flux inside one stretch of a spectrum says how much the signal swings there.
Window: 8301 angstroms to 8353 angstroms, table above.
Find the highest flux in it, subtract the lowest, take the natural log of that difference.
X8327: 2.54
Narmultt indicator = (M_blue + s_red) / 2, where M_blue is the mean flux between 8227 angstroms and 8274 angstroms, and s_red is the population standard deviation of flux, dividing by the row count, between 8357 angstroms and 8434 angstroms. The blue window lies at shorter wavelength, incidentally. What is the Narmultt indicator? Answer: 49.6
